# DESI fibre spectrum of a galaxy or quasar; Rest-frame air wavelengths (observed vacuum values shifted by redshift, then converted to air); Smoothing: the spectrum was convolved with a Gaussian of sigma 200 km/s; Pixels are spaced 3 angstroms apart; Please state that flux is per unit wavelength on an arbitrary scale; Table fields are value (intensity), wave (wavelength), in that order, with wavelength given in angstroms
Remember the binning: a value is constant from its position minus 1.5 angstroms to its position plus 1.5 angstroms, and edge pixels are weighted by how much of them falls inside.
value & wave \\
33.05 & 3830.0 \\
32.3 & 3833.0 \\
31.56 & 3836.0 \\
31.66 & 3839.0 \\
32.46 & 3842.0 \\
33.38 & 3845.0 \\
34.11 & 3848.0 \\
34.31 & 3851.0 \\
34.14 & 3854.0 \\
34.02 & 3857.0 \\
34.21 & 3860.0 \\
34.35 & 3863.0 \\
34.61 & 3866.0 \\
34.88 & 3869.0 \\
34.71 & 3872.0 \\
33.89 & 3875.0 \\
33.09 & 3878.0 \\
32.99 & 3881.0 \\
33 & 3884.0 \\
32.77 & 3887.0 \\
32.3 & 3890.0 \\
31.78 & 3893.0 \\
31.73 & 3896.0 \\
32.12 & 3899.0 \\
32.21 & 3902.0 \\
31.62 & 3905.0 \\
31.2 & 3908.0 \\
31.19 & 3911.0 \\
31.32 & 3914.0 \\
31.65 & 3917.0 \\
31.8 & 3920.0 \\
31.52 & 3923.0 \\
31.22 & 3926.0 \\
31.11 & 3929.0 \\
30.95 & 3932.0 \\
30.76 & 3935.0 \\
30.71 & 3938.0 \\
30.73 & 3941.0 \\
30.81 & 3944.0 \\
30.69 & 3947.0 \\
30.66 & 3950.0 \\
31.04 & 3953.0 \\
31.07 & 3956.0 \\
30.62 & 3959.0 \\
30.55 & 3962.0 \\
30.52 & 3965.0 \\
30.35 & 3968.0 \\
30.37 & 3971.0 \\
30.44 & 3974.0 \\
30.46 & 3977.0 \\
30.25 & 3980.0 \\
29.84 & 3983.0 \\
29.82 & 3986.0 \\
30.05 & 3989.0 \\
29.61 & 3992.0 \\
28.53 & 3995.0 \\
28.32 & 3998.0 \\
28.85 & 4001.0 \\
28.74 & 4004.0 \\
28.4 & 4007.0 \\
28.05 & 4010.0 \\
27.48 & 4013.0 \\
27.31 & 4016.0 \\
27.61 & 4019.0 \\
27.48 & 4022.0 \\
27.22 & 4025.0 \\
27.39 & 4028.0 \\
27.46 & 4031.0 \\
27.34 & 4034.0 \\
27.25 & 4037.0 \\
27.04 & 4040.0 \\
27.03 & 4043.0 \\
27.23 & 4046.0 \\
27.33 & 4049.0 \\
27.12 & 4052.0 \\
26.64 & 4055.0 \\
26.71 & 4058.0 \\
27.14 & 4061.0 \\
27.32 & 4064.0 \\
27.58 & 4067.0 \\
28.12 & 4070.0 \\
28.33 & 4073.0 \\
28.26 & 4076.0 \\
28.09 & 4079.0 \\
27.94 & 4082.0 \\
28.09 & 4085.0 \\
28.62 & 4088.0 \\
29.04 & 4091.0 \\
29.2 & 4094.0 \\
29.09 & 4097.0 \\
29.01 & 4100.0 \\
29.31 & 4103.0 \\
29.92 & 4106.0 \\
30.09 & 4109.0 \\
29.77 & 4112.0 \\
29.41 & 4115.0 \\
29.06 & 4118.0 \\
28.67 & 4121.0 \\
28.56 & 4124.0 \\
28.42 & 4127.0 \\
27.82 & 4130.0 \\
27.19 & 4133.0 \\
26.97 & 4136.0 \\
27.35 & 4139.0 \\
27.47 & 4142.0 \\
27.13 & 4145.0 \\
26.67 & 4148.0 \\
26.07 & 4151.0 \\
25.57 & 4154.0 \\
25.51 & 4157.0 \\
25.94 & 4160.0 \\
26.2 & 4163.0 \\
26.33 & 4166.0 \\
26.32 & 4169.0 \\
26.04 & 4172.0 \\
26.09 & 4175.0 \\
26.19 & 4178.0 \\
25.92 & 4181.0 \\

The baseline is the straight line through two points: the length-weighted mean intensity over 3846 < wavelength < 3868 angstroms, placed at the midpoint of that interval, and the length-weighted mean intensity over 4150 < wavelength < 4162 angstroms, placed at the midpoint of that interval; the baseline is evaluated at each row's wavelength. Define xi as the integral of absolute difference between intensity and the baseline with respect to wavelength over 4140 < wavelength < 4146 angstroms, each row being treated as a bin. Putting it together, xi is 7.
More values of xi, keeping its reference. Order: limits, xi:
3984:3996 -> 11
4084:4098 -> 17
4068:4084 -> 3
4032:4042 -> 19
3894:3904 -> 11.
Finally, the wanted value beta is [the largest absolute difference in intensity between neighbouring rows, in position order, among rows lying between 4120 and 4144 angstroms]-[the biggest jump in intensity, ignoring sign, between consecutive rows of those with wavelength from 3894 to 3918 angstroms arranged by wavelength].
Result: 0.04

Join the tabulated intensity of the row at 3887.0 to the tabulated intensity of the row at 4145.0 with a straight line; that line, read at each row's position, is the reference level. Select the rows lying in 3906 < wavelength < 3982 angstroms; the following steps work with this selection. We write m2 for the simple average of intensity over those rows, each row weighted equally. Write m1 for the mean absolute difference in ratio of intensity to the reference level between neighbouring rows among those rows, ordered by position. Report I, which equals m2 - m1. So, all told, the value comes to 30.9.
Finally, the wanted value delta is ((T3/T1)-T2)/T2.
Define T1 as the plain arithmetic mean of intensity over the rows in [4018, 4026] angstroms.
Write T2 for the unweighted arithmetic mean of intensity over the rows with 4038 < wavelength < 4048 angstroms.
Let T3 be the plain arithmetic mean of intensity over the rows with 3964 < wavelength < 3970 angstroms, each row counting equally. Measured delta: -0.959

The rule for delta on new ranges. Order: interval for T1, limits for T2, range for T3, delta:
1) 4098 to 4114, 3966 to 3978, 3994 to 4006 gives -0.968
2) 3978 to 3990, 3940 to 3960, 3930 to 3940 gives -0.967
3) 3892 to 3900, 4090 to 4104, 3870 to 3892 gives -0.964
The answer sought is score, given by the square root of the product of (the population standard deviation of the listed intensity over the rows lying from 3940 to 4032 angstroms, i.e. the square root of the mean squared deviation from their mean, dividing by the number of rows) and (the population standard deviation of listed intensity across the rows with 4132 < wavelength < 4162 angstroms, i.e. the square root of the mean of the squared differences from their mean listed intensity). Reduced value 0.97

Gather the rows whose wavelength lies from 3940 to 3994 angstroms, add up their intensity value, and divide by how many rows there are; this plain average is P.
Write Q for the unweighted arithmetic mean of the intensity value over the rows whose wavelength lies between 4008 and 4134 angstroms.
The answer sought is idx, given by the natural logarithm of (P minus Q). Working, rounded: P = 30.4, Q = 28.0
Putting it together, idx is 0.9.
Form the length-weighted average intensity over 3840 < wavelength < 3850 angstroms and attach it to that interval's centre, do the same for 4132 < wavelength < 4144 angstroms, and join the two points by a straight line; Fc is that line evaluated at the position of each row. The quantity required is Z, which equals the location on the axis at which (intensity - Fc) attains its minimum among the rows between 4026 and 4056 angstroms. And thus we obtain 4055.0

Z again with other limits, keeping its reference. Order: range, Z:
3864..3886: 3881.0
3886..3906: 3893.0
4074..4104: 4082.0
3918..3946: 3935.0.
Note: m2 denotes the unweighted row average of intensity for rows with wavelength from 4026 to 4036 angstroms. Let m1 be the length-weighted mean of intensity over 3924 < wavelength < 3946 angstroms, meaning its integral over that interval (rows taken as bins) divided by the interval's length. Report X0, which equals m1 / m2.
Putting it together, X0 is 1.13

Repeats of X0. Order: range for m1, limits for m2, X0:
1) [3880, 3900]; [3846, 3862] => 0.95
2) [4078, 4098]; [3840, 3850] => 0.86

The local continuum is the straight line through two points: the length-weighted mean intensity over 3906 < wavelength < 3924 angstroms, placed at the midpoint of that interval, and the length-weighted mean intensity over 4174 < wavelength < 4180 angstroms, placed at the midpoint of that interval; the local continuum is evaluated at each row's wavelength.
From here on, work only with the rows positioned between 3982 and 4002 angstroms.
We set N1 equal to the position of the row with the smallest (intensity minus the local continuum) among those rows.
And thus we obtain 3998.0 angstroms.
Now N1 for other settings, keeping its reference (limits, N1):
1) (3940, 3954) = 3941.0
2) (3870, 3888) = 3887.0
